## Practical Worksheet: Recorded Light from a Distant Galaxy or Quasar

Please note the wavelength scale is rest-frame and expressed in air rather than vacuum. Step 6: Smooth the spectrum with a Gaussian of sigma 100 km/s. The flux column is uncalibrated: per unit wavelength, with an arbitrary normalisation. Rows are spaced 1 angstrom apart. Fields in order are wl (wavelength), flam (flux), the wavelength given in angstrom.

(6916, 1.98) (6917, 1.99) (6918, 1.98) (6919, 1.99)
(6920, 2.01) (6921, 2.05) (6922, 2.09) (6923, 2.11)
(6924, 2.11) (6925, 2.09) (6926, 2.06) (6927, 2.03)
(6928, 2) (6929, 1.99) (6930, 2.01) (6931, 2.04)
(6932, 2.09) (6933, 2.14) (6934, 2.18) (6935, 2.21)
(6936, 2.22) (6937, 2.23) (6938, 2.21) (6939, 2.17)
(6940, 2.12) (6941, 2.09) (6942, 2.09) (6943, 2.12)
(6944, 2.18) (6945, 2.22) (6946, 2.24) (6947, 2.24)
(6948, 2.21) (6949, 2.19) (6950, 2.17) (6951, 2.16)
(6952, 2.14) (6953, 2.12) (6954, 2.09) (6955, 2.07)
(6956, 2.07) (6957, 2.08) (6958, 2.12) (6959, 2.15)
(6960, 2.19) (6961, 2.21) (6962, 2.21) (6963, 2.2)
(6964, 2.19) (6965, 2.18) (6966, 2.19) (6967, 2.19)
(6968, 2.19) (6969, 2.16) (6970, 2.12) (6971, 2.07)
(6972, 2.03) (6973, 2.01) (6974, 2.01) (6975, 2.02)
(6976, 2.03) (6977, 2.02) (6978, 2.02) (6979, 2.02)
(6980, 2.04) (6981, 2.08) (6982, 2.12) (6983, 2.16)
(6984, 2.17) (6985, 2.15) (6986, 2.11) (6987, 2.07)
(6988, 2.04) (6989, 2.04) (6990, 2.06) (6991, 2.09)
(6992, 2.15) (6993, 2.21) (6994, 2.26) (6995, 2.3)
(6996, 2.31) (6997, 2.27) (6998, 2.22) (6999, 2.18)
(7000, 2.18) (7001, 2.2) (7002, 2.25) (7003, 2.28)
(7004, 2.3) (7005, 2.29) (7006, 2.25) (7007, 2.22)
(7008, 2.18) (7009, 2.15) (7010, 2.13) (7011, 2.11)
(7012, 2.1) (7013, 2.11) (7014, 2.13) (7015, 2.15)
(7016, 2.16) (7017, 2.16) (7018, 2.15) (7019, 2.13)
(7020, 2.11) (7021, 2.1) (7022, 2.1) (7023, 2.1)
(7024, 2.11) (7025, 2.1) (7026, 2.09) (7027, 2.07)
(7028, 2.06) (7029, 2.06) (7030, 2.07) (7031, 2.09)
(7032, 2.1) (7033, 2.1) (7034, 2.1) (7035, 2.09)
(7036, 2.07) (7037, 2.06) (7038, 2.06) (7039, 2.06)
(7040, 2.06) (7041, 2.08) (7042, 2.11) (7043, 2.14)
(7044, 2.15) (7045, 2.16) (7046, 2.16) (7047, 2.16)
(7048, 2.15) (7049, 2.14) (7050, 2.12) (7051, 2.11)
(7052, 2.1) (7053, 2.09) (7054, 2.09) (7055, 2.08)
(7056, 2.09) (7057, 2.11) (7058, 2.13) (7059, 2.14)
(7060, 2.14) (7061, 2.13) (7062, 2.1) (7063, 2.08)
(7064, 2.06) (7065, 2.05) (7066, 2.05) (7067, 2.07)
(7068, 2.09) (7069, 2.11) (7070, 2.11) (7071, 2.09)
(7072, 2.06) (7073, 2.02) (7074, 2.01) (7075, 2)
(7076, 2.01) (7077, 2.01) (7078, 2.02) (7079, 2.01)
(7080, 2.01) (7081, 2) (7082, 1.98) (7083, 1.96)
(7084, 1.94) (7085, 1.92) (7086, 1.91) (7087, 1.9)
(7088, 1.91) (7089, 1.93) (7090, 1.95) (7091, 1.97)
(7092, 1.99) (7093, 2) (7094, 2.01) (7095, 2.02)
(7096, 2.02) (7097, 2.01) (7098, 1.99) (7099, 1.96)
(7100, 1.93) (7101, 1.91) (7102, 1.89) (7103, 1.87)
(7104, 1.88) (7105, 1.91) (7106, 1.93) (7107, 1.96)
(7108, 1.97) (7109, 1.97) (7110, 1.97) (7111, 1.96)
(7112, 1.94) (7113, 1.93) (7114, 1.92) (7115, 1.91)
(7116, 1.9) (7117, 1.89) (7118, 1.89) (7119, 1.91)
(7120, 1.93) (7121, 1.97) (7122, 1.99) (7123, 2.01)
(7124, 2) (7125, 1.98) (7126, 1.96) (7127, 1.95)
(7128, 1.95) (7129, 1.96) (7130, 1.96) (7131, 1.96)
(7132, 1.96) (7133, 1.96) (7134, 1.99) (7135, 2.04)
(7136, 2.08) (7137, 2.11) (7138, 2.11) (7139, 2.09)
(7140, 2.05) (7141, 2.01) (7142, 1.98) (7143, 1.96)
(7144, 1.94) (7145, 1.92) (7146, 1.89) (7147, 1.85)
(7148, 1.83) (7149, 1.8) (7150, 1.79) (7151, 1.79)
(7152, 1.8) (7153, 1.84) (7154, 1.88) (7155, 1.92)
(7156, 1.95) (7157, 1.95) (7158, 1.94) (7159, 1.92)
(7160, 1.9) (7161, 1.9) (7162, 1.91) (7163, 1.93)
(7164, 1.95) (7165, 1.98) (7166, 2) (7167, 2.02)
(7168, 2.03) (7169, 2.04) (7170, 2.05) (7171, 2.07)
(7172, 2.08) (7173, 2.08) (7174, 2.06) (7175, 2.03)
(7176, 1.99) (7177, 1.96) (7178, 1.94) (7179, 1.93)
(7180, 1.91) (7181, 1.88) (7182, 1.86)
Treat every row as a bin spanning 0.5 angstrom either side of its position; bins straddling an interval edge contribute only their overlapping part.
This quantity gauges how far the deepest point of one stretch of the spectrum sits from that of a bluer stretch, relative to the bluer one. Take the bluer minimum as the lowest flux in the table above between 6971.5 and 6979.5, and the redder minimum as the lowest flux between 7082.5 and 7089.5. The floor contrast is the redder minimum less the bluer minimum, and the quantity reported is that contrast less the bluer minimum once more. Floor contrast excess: -2.12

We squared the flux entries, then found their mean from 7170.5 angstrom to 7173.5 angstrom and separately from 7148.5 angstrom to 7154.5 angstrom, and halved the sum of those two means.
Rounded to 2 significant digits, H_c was 3.8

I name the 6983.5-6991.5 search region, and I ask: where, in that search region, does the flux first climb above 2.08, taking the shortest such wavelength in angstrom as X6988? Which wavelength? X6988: 6984 angstrom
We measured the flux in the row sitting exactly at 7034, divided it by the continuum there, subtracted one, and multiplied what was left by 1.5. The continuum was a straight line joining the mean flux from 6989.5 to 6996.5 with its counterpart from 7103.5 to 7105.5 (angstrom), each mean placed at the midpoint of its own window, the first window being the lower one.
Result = 0.01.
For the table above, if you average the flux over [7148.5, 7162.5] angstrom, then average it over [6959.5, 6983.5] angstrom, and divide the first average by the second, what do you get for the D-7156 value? 0.89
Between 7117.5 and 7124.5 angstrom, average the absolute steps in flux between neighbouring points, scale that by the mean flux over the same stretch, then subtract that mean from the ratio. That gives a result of -1.95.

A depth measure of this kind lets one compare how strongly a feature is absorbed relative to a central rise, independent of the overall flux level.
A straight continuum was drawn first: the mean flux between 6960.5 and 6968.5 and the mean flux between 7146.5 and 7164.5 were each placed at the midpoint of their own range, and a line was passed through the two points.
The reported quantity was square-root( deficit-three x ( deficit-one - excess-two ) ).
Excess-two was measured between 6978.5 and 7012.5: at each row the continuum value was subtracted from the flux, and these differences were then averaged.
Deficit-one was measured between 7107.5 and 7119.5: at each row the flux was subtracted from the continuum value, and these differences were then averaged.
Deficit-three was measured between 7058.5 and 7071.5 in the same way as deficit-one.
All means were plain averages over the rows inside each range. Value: 0.02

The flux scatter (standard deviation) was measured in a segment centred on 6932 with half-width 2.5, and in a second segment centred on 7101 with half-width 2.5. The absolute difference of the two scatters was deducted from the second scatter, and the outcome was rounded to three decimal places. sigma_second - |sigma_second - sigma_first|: 0.000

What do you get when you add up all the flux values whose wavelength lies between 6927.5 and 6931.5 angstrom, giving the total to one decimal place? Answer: 8.0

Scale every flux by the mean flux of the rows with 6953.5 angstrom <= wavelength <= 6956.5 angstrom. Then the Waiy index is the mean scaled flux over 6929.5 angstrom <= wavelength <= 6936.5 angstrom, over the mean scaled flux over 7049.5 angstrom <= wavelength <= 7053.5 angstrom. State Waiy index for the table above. 1.01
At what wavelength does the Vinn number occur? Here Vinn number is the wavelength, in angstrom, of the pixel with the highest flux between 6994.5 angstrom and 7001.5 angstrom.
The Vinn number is 6996 angstrom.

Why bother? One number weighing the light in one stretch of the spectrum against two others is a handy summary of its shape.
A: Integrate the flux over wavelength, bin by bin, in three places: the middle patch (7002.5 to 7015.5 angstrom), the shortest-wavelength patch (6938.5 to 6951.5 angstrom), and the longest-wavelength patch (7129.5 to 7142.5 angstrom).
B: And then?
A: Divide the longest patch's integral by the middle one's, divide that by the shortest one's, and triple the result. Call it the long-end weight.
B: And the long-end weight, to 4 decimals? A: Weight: 0.0985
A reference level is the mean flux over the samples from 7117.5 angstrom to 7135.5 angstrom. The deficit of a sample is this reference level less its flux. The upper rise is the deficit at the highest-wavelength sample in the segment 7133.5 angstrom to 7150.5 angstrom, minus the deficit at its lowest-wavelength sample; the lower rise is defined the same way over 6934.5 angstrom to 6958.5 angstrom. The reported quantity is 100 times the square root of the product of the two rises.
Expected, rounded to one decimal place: 13.4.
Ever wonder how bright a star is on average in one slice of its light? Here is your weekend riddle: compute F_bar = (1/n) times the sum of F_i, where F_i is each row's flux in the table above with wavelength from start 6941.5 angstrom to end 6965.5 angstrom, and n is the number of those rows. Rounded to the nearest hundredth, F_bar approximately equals 2.16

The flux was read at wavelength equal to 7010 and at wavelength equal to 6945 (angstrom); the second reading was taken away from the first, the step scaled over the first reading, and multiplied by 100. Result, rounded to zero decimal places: -4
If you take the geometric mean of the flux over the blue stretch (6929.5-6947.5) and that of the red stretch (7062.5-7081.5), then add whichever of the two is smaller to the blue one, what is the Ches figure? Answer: 4.20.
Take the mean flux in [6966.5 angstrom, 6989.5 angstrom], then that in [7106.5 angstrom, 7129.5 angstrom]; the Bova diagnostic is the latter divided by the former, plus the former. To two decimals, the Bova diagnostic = 3.02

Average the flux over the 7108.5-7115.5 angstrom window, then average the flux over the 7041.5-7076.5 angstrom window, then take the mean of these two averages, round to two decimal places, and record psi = 2.02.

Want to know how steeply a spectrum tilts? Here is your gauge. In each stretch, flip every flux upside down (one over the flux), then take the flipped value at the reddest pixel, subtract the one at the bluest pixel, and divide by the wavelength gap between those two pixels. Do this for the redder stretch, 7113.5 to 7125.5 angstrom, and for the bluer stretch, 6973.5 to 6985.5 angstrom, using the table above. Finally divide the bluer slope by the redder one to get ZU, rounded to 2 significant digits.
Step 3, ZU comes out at 2.1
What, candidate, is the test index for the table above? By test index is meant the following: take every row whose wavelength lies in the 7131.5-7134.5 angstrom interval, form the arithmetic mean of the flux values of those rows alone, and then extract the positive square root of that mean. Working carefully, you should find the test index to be 1.40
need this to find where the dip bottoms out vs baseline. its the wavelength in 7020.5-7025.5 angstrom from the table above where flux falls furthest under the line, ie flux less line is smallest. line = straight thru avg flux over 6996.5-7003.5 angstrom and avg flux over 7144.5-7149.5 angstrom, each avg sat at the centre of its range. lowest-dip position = 7021 angstrom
